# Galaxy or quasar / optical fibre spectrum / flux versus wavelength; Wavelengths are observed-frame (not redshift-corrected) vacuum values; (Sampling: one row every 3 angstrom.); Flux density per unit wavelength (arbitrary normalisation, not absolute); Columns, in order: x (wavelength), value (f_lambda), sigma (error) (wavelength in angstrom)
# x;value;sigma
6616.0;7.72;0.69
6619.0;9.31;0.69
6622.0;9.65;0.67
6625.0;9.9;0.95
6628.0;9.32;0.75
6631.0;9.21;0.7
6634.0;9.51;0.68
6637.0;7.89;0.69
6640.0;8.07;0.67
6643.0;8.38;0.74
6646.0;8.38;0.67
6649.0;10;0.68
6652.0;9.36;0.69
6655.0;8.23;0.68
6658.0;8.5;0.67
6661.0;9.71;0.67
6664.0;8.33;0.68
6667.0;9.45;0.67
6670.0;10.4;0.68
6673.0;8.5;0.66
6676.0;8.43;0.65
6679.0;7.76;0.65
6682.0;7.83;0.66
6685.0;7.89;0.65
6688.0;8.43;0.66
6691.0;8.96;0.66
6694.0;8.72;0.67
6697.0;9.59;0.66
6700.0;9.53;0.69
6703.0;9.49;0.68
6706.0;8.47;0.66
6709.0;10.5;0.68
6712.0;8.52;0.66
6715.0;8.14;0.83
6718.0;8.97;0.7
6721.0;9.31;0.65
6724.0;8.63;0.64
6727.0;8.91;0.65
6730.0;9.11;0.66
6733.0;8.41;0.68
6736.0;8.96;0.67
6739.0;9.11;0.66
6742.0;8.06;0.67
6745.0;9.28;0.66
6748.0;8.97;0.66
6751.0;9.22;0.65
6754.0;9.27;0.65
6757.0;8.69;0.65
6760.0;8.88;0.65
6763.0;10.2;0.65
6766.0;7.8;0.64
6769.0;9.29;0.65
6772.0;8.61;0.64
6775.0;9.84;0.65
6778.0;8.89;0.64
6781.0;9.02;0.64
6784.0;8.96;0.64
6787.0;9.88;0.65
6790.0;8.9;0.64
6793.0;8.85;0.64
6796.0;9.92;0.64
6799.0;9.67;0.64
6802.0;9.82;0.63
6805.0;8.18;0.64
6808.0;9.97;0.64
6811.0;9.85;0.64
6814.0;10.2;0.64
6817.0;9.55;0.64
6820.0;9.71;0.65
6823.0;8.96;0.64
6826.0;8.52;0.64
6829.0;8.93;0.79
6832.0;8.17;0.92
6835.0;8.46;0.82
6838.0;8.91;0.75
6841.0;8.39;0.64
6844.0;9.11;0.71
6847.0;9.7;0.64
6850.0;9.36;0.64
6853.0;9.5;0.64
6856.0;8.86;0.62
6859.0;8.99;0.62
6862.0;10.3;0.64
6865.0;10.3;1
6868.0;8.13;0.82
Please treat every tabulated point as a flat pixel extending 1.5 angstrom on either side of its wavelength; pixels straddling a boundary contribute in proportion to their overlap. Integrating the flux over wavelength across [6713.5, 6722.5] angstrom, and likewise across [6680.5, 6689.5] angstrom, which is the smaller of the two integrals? 72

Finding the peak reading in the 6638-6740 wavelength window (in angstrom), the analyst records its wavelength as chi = 6709.0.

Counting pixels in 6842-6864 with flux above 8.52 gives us 7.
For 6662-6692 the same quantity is 3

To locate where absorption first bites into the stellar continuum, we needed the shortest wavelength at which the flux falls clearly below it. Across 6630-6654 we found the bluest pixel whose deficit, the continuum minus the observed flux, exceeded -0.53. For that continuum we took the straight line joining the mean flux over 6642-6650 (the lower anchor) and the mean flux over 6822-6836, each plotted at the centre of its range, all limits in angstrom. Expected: 6631.0 angstrom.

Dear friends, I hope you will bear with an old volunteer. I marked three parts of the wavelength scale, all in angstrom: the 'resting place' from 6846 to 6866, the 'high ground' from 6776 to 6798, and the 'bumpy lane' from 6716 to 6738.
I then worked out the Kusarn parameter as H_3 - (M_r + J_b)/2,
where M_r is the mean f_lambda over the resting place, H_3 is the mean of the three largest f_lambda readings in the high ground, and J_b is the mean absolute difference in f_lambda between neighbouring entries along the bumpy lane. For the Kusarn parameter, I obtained 4.6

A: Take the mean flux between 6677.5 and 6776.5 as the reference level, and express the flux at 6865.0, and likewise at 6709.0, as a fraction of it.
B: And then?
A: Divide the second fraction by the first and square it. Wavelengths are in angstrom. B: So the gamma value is 1.04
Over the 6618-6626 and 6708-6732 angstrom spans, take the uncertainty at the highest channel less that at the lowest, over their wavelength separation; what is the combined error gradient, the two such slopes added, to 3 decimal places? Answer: 0.042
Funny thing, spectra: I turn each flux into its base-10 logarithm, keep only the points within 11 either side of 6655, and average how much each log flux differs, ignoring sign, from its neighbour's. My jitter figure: 0.0500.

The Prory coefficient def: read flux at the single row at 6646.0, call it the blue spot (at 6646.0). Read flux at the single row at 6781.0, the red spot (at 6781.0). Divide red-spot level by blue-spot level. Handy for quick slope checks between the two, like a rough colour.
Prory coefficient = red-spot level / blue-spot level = 1.08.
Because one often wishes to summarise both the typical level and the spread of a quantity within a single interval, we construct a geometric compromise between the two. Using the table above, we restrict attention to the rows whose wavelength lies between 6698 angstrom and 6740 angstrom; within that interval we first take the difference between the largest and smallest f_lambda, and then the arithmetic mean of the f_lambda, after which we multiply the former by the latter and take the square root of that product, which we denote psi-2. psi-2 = 4.61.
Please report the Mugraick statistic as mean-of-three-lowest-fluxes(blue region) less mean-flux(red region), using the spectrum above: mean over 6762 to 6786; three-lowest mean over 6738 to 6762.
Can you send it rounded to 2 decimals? -0.53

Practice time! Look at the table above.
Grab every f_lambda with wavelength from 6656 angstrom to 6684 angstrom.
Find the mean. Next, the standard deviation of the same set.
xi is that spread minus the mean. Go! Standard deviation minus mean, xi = -7.9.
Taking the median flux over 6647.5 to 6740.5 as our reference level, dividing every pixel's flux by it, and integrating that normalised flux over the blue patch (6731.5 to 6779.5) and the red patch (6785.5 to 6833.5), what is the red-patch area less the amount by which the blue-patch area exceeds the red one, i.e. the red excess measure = 52.1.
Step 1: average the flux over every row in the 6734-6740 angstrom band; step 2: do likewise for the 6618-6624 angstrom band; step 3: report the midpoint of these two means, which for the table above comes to 9.3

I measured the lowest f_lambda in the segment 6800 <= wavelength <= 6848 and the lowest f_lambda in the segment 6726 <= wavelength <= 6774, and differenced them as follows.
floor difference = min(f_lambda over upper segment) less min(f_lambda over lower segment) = 0.37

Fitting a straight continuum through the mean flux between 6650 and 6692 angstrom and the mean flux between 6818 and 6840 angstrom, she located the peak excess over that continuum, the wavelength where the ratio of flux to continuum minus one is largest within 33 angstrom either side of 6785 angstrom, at 6763.0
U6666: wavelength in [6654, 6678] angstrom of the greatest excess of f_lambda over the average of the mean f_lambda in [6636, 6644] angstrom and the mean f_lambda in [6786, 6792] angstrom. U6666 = 6670.0 angstrom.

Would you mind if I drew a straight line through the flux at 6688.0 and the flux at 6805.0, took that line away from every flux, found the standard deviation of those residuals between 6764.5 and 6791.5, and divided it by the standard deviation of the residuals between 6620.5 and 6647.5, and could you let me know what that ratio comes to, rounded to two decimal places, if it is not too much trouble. 0.87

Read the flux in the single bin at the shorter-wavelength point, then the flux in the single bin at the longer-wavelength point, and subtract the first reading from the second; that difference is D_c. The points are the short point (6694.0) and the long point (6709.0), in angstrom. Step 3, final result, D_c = 1.8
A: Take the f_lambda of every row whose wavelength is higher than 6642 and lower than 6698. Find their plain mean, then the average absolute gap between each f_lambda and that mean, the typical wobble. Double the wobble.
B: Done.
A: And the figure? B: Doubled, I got 1.3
